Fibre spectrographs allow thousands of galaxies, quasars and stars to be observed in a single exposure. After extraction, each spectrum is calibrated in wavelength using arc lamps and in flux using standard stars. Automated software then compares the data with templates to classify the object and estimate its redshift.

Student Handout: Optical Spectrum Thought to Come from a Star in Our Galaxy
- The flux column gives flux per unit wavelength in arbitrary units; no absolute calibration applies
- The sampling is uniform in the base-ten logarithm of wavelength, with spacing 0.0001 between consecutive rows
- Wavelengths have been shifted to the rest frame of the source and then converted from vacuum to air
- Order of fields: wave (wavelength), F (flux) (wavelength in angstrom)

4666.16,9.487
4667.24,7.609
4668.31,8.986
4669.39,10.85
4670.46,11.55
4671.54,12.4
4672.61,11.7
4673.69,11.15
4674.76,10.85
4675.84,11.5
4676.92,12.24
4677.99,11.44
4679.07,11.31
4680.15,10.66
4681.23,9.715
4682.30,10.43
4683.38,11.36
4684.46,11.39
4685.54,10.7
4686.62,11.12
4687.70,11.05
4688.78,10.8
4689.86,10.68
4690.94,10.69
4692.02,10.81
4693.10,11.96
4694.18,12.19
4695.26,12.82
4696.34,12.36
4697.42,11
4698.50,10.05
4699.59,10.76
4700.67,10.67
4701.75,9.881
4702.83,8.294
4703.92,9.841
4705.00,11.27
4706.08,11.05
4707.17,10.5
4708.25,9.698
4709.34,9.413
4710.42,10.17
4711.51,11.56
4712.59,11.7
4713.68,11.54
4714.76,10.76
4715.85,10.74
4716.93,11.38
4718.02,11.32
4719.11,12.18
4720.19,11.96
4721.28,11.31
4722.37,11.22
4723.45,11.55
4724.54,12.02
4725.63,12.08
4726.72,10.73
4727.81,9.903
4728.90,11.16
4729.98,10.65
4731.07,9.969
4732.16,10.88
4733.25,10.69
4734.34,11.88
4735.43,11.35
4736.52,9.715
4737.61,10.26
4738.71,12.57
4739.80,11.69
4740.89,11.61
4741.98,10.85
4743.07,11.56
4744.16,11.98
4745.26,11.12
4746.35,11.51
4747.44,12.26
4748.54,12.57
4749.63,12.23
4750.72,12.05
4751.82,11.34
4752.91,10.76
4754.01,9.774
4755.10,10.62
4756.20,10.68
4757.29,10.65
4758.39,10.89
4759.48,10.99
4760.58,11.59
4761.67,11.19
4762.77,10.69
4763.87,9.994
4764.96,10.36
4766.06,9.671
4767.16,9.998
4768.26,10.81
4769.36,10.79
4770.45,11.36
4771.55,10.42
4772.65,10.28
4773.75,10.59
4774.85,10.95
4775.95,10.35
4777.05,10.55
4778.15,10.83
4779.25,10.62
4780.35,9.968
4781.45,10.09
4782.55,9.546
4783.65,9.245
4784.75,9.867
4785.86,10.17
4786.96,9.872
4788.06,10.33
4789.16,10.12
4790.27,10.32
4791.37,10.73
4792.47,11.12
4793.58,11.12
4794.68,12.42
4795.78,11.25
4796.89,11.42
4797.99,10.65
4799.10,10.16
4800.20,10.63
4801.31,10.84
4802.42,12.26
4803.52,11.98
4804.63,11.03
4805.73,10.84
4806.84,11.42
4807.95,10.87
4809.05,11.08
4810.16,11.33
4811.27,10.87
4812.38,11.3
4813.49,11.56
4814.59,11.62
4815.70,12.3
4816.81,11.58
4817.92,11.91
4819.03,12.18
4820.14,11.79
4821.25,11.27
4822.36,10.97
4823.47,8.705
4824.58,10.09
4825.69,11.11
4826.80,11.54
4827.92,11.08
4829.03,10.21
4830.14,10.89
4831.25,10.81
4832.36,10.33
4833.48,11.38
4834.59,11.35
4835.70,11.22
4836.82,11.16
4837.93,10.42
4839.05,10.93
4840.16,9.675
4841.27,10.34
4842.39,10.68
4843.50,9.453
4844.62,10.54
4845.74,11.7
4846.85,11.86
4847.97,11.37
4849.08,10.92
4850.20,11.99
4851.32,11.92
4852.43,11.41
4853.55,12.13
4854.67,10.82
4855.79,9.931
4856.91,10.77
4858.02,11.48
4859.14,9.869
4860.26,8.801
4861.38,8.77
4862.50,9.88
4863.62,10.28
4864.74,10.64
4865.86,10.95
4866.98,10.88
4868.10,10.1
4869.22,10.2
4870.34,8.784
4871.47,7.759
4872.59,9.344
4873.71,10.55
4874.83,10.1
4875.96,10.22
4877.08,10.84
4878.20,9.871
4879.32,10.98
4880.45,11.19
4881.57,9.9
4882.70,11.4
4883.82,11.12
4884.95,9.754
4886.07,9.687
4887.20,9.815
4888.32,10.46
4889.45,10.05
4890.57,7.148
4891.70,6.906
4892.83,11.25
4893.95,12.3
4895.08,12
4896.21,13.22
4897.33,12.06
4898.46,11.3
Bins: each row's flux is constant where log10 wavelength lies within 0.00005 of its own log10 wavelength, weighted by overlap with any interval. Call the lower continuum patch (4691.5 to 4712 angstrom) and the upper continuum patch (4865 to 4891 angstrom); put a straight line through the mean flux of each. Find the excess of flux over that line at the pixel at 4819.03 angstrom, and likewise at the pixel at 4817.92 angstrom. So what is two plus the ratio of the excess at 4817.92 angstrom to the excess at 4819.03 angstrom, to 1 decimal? 2.9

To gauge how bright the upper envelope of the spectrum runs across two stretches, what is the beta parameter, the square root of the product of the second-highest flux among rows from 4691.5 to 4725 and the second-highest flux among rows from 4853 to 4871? 11.91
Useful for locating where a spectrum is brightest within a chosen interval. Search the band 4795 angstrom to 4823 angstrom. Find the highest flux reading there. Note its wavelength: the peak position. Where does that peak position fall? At 4815.70 angstrom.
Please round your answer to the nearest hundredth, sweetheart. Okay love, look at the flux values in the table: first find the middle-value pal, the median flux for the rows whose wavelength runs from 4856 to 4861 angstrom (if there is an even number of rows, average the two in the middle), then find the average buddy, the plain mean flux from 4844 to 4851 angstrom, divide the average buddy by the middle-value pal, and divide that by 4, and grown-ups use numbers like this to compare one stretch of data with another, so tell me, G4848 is 0.28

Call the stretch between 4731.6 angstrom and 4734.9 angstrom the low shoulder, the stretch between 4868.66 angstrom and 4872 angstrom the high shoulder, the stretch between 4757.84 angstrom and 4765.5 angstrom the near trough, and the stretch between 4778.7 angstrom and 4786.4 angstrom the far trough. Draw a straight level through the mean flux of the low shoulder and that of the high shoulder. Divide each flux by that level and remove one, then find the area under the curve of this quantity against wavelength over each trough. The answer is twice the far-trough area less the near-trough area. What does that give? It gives -0.71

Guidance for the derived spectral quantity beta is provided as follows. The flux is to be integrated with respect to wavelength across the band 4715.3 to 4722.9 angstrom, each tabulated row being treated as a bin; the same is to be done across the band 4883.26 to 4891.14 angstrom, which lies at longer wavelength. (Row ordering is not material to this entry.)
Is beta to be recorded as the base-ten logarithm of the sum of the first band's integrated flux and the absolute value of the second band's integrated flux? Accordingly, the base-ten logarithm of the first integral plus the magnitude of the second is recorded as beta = 2.214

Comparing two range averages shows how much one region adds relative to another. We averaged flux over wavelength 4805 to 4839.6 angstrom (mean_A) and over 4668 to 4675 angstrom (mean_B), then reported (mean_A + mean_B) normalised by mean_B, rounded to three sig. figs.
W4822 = 2.00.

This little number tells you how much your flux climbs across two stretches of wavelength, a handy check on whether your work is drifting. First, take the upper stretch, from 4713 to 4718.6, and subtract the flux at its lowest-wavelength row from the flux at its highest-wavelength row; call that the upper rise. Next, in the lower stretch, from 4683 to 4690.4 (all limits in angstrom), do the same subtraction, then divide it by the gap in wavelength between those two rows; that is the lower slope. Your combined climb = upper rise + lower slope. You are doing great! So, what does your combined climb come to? -0.3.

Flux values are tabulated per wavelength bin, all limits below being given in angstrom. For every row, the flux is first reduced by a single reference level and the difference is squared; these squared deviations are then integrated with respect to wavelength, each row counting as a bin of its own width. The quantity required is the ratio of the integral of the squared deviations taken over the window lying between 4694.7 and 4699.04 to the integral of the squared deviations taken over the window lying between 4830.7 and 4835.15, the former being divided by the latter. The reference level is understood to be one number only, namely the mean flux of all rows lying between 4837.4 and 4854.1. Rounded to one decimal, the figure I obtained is 7.6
